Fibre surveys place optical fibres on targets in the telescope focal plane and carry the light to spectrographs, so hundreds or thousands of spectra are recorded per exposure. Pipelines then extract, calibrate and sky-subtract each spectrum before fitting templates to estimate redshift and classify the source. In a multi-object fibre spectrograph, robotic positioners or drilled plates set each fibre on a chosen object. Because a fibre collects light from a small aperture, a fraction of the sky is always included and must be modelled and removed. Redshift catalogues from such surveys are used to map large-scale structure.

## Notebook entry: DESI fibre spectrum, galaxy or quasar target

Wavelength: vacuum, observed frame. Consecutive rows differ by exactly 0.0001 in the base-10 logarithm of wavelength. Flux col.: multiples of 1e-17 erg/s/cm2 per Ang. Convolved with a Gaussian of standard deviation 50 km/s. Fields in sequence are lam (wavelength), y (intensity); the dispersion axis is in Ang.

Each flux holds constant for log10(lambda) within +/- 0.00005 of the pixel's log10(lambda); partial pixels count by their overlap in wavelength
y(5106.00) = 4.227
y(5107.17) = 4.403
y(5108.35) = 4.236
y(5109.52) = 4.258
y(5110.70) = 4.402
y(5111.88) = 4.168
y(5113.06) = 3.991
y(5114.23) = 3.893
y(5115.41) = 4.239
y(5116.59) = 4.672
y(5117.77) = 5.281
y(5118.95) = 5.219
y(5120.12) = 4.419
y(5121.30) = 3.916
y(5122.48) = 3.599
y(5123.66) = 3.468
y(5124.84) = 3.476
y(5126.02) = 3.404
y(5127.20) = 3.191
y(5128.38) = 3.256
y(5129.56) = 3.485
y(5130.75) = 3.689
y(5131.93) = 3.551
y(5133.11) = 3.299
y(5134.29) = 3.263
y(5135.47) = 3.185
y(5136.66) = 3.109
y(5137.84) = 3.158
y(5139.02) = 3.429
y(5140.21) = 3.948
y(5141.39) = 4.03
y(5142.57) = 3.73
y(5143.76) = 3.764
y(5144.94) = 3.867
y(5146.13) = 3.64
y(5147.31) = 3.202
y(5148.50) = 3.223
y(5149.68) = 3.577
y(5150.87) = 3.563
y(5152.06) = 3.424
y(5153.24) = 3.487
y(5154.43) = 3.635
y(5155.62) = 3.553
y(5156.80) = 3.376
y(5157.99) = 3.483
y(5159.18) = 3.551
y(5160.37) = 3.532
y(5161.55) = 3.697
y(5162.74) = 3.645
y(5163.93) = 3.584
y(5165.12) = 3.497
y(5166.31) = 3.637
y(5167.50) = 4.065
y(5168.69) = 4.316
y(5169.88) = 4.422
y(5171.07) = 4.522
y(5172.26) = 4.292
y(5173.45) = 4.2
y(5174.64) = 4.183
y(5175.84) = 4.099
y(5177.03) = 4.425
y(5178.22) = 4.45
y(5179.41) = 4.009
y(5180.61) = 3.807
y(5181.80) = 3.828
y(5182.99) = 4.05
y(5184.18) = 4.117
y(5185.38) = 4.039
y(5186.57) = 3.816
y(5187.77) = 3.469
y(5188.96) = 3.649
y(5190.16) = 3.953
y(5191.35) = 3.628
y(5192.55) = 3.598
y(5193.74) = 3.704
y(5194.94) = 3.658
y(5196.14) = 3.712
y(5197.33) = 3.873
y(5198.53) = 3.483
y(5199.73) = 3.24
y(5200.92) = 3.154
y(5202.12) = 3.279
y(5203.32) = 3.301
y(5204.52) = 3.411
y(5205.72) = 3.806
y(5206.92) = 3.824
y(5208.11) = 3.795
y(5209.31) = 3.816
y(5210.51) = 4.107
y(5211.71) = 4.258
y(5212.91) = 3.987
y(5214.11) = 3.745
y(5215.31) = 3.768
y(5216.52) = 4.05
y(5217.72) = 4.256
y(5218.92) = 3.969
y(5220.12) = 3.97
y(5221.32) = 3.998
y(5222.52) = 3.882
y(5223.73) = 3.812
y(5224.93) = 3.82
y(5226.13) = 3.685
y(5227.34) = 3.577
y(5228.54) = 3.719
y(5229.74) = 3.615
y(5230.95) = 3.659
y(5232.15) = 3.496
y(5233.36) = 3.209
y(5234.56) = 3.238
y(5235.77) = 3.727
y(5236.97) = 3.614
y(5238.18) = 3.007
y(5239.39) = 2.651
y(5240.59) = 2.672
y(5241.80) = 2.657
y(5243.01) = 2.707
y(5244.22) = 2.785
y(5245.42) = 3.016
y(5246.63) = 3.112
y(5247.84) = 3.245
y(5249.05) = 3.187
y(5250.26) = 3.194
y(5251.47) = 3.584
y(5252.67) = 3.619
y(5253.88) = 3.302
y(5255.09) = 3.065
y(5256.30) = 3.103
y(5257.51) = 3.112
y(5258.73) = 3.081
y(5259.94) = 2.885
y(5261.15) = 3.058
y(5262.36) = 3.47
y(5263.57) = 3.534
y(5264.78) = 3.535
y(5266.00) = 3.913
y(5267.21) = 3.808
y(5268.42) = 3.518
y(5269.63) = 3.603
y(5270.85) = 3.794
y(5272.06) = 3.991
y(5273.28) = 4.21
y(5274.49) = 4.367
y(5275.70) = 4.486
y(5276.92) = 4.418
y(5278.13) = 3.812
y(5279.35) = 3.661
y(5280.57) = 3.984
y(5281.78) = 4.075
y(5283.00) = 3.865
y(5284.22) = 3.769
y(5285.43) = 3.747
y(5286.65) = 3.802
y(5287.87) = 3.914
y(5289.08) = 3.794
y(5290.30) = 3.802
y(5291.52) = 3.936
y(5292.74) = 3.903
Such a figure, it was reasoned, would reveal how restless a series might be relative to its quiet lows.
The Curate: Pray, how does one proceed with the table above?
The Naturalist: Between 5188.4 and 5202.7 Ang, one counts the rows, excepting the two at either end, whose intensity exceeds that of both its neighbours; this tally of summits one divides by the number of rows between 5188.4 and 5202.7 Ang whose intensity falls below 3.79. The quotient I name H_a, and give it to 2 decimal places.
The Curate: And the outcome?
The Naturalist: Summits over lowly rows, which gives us 0.30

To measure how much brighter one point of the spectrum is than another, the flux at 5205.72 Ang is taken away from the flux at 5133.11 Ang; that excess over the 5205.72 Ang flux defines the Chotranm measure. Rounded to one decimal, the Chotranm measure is -0.5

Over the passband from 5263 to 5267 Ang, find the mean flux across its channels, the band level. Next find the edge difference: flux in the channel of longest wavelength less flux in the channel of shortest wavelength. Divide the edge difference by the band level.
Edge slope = 0.10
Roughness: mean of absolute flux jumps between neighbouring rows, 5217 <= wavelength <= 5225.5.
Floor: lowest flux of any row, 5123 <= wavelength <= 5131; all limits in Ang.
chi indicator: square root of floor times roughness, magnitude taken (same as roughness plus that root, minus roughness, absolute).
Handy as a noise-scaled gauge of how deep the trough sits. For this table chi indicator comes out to 0.52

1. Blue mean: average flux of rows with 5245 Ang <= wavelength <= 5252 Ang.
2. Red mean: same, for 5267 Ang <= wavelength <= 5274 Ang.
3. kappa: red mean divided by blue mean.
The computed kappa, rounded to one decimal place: 1.2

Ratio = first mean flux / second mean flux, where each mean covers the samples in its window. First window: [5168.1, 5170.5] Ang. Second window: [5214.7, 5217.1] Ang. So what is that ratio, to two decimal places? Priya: 1.12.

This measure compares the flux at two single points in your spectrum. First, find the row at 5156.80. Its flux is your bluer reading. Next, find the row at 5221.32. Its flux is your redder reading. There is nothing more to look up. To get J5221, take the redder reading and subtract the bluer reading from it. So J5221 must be 0.62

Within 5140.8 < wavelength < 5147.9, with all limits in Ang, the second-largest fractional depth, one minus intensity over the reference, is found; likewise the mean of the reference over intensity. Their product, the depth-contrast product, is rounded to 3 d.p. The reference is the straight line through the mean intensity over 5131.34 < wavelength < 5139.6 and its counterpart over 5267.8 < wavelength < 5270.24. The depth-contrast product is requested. -0.090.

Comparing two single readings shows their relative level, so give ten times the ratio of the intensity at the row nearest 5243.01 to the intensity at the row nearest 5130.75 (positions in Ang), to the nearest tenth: 7.3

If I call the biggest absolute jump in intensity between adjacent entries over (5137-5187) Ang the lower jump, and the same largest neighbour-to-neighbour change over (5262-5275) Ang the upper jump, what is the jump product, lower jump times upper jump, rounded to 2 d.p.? 0.20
